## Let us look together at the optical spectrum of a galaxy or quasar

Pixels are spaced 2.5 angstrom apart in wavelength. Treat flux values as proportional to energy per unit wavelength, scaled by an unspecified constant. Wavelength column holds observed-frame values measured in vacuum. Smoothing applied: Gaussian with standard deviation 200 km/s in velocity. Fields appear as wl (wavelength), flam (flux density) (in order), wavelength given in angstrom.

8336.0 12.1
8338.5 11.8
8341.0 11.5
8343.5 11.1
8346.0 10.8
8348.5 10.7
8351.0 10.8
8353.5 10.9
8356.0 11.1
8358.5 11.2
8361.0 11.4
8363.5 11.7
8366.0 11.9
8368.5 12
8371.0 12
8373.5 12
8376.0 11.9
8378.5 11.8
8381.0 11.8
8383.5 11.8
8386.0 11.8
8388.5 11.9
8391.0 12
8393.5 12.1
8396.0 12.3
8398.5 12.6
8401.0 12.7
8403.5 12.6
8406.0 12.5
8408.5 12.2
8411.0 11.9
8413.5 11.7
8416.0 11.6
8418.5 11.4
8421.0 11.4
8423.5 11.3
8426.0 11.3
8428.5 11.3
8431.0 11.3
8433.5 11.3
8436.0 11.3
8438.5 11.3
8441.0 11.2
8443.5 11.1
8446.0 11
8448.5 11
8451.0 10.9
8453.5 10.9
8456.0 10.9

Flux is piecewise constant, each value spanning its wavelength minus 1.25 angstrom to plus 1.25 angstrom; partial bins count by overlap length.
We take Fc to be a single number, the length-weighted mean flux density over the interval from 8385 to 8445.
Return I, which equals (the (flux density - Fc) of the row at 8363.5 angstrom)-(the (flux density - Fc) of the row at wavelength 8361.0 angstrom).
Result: 0.3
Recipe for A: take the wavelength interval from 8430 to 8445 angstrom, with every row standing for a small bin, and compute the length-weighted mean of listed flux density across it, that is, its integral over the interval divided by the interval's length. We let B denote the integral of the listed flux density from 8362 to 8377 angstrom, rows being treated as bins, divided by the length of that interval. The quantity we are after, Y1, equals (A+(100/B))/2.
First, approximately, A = 11.2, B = 11.9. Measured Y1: 9.8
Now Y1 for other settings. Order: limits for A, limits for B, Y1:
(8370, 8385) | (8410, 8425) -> 10.3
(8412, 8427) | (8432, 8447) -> 10.2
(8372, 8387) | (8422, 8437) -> 10.4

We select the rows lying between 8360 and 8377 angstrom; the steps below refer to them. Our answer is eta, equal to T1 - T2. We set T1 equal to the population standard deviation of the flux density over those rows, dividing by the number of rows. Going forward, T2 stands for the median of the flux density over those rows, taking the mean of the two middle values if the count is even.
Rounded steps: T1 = 0.21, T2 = 11.9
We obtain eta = -11.7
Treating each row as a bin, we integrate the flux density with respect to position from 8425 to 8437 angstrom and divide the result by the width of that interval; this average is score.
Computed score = 11.3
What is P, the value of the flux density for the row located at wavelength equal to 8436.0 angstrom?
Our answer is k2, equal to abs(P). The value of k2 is 11.30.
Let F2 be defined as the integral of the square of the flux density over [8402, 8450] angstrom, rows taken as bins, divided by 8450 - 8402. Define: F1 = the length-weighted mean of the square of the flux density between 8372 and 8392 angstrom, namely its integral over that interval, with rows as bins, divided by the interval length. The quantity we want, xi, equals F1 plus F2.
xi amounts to 274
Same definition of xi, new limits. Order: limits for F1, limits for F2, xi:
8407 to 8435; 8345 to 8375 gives 263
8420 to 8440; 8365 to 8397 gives 271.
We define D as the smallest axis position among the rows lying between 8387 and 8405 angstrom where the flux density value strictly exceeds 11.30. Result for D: 8388.5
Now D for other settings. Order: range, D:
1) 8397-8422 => 8398.5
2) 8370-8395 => 8371.0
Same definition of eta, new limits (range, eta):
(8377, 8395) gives -11.7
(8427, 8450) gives -11.2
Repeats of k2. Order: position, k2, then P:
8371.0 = 12.00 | 12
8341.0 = 11.50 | 11.5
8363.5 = 11.70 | 11.7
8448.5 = 11.00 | 11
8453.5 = 10.90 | 10.9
